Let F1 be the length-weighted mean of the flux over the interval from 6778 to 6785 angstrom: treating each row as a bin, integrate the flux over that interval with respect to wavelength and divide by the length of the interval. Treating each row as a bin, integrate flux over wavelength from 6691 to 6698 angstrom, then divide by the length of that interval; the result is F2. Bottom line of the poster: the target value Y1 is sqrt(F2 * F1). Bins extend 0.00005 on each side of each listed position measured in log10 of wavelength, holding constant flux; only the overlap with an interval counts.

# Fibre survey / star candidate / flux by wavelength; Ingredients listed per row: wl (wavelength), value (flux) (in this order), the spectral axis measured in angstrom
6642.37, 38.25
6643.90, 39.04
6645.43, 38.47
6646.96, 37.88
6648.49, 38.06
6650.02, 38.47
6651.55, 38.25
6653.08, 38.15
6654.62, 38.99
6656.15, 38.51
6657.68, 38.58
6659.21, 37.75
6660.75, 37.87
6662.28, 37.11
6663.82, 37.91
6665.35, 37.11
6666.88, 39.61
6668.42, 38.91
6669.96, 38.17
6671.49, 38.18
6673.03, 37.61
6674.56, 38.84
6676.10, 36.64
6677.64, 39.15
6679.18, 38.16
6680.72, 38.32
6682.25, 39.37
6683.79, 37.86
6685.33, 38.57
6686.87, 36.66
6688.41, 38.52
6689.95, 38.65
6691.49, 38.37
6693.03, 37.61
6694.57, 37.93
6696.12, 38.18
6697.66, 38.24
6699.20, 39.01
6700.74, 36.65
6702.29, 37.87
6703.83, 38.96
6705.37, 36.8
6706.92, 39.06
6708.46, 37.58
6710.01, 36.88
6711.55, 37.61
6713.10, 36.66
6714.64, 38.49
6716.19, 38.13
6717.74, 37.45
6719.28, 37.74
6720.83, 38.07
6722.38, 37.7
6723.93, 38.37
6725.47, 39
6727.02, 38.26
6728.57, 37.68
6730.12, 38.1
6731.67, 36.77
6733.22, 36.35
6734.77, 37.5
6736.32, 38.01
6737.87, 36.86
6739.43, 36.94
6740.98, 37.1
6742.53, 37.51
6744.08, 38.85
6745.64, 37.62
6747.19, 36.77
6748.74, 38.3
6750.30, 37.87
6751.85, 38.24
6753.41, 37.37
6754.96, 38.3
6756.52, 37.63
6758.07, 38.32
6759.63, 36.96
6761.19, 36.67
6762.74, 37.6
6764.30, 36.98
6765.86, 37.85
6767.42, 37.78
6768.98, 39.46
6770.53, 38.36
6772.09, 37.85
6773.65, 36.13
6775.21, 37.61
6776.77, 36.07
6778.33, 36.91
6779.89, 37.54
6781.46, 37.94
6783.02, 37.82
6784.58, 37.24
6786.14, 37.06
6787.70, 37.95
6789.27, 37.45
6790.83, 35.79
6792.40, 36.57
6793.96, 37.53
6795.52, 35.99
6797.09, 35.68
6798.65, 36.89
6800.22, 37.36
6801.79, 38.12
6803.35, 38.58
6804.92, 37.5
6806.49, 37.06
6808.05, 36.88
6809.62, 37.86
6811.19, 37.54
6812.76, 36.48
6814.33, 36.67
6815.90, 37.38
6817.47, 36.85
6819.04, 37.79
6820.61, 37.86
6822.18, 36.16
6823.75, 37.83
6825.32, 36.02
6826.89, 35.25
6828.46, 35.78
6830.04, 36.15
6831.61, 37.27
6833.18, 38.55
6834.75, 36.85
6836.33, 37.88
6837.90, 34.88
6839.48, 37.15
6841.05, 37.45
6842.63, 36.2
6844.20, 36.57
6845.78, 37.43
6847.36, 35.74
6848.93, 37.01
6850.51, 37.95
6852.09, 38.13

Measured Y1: 37.8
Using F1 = 37.5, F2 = 38.0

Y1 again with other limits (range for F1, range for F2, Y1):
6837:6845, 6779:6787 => 37.0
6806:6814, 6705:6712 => 37.4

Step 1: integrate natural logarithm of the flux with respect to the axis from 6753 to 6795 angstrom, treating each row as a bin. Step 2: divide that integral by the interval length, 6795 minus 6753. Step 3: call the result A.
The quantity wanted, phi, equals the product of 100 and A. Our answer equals 362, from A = 3.623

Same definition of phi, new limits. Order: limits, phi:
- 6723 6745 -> 363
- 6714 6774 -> 363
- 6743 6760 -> 363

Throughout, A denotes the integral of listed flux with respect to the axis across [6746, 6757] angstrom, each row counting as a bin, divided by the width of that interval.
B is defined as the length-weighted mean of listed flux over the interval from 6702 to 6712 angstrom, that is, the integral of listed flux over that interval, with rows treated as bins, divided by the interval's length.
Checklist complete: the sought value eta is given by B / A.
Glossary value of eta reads 1.00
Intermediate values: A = 37.79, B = 37.8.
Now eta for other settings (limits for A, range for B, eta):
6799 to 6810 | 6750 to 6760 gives 1.01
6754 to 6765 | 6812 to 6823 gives 0.99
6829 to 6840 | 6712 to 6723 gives 1.02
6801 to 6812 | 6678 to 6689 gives 1.02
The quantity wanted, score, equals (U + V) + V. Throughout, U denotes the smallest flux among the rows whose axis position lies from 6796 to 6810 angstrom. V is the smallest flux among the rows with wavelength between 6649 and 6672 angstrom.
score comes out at 109.9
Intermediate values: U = 35.68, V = 37.11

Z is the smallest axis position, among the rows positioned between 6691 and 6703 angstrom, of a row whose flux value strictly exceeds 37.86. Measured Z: 6691.49 angstrom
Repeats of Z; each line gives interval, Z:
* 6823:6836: 6833.18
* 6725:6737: 6725.47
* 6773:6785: 6781.46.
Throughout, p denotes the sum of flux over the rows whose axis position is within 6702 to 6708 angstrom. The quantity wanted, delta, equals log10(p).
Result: 2.2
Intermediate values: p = 153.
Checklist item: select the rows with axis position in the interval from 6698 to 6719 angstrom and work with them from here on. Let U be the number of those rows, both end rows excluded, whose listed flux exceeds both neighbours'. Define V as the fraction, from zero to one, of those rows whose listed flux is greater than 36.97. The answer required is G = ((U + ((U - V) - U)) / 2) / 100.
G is 0.017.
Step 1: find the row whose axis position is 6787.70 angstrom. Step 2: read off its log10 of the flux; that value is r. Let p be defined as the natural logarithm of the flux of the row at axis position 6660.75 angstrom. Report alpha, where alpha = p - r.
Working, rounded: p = 3.63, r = 1.58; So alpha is 2.05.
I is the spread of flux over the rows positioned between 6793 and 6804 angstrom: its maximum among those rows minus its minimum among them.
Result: 2.9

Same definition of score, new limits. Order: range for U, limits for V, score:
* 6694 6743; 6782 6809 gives 107.7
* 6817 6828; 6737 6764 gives 108.6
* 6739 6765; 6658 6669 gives 110.9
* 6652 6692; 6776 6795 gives 108.2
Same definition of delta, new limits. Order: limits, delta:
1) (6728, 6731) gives 1.9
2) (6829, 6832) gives 1.9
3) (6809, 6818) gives 2.3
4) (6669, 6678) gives 2.4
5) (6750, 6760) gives 2.4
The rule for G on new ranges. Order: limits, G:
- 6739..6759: 0.016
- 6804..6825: 0.012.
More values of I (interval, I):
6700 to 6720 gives 2.4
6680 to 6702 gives 2.7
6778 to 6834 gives 3.3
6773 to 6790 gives 1.9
